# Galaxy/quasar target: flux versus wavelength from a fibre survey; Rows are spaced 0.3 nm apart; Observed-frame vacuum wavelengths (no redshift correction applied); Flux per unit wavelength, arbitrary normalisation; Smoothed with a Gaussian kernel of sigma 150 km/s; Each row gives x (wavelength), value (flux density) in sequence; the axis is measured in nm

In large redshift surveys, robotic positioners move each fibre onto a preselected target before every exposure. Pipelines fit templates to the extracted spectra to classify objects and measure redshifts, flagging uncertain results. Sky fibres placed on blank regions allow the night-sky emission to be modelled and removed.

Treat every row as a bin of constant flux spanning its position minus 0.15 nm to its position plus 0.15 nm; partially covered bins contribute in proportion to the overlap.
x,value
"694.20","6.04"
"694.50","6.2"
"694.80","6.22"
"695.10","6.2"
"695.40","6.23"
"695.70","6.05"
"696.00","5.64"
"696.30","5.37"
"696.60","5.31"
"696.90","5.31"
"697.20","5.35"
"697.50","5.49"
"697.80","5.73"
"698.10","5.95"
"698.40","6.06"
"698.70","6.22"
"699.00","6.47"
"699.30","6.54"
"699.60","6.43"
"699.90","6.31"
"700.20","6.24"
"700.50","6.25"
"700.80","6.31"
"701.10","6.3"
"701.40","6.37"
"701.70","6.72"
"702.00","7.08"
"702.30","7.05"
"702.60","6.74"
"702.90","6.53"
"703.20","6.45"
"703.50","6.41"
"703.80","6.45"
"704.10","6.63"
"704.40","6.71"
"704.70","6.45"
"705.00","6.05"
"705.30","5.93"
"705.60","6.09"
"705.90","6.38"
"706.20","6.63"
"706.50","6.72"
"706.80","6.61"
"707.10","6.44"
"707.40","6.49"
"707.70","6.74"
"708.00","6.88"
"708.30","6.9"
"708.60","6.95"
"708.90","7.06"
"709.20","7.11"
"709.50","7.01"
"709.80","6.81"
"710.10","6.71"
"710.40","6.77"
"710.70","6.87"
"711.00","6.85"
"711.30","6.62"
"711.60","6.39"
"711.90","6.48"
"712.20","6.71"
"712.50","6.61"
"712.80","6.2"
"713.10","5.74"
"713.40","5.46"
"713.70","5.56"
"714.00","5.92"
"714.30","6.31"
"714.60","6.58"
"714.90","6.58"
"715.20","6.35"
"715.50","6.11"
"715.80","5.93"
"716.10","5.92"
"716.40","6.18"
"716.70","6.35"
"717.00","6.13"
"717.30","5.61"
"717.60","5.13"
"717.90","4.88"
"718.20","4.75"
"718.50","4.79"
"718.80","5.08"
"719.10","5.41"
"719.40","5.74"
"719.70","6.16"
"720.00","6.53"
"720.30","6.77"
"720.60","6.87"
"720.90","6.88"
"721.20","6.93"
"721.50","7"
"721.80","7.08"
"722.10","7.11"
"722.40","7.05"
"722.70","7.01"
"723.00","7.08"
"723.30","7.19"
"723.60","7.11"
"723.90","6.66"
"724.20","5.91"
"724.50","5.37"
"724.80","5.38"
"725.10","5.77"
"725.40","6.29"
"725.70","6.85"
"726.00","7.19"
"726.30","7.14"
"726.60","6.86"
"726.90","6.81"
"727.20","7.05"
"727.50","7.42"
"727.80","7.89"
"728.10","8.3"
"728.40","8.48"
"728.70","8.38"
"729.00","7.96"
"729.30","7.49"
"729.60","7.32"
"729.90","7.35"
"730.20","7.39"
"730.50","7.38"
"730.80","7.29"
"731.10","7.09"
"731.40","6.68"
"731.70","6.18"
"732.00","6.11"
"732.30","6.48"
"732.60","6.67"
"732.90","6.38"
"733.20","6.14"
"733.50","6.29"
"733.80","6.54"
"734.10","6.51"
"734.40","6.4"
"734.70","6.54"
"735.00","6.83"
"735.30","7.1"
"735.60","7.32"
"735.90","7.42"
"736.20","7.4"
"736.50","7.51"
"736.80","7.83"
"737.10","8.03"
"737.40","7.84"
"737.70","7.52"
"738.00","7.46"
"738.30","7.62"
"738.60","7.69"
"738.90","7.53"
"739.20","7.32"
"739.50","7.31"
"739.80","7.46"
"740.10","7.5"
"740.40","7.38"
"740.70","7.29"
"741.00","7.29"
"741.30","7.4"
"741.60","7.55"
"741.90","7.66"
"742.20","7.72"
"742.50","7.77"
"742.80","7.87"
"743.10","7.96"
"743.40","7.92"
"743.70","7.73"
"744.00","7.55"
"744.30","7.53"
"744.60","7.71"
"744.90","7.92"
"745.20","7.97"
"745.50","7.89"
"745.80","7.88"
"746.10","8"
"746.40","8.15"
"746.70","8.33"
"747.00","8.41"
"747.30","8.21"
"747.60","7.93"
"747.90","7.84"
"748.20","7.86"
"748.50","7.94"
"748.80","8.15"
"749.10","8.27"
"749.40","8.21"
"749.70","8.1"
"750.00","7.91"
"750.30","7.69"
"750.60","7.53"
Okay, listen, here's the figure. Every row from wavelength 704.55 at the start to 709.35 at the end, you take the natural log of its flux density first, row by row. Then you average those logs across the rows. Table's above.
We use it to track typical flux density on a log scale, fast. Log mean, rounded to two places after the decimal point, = 1.88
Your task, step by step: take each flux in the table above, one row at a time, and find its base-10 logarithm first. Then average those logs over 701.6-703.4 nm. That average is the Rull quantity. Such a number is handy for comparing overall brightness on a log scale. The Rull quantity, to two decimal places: 0.83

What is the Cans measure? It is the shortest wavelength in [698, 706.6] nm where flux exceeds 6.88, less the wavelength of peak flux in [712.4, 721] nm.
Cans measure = -18.90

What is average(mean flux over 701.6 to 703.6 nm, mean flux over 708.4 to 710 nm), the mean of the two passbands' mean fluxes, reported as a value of 6.8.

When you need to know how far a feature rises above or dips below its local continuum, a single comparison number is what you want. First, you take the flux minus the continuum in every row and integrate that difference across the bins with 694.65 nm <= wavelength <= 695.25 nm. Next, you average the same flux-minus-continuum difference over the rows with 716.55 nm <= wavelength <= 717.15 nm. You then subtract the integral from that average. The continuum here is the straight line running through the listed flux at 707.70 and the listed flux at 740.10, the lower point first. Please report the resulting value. -0.58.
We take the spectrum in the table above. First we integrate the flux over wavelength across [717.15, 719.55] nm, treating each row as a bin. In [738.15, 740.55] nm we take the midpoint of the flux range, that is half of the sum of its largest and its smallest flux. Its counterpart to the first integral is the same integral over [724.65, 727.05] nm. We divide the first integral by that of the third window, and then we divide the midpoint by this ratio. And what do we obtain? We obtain 9.5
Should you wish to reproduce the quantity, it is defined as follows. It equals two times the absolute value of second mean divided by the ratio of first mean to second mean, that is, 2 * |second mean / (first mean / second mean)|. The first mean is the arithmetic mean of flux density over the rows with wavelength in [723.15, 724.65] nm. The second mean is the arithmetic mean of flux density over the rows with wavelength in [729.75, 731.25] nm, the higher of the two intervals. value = 17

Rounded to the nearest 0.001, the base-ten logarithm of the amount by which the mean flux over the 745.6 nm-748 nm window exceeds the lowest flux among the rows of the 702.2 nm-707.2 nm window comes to 0.335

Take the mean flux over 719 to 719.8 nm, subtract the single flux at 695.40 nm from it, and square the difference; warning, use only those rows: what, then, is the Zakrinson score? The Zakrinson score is 0.21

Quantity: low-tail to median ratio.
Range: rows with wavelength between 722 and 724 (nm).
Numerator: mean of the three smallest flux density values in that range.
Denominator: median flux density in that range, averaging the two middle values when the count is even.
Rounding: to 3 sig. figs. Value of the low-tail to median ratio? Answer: 0.976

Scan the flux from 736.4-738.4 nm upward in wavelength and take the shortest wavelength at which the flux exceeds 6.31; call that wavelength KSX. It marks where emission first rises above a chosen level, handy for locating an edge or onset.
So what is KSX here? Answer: 736.50 nm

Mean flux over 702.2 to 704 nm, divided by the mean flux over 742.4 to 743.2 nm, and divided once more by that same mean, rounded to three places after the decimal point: 0.107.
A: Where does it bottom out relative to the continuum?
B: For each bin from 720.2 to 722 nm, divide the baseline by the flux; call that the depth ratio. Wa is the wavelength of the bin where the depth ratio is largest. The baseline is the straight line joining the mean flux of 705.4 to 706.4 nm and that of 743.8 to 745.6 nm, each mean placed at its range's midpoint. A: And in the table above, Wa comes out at 720.30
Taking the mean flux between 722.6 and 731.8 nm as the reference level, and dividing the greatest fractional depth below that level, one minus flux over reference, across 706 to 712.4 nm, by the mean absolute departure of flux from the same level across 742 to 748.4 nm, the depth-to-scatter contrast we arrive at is 0.11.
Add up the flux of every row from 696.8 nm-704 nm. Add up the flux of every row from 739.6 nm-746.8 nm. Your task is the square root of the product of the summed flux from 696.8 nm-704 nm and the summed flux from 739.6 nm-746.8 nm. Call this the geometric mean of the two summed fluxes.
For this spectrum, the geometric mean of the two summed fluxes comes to 167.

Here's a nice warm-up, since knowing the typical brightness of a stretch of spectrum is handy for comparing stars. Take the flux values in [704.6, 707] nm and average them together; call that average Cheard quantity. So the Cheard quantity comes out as 6.36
